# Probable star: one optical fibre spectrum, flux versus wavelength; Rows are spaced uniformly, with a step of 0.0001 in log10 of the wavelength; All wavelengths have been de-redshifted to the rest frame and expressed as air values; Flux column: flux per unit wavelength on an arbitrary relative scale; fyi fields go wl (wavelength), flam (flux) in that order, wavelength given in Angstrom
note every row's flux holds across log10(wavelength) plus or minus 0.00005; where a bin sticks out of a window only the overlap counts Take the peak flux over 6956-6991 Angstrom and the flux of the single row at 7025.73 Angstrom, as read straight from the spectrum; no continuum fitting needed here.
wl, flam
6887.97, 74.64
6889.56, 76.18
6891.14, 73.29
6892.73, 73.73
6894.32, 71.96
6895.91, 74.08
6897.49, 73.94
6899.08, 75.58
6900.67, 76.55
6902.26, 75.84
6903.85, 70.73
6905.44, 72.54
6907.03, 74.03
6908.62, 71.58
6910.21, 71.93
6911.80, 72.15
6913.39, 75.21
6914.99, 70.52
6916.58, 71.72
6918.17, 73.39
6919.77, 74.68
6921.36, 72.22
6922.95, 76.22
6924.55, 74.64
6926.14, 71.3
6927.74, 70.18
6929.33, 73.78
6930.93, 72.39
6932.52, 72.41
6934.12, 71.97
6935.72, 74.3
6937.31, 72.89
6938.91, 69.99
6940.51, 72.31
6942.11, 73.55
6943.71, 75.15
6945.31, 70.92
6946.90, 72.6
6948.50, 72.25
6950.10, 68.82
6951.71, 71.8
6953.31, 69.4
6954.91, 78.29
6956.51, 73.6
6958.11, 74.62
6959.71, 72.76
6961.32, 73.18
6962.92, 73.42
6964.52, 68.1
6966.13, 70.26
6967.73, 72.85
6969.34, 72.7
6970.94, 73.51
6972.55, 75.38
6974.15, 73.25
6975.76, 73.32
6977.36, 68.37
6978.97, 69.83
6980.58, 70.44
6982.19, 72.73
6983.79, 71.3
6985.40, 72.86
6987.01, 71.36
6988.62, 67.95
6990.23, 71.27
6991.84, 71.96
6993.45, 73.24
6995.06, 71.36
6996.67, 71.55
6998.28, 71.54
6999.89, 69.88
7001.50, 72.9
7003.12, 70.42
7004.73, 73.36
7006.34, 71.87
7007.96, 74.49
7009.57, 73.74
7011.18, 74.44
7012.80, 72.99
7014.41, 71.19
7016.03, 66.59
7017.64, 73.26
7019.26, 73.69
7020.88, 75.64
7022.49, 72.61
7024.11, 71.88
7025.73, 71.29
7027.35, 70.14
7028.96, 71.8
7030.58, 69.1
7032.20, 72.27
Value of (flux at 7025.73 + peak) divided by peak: 1.946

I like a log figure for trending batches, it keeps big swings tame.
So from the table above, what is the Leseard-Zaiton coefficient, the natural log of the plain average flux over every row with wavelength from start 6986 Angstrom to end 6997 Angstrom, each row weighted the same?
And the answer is 4.27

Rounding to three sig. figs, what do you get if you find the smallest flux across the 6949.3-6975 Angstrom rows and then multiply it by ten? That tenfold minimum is 681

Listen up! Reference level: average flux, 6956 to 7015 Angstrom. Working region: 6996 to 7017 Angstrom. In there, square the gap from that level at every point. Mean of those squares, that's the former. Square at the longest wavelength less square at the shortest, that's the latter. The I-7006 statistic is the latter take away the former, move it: 26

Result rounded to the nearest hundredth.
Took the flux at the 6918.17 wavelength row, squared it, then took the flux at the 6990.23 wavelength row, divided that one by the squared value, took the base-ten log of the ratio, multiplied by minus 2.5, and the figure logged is 4.70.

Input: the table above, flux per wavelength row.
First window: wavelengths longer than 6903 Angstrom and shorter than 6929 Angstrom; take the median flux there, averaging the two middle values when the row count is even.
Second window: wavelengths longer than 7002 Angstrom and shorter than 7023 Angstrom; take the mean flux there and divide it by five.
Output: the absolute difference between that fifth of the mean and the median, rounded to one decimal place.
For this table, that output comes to 57.7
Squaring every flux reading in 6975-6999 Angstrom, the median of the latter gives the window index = 5092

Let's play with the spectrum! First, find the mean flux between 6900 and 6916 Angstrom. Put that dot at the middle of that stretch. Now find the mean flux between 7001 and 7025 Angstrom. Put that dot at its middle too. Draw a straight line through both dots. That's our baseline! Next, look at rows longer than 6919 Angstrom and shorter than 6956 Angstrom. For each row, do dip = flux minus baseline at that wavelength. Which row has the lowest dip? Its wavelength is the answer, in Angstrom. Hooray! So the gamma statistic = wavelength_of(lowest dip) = 6950.10 Angstrom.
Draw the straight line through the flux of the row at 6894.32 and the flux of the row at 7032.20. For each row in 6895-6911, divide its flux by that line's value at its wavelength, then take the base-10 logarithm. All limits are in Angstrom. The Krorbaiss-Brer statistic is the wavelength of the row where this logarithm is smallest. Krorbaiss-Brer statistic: 6903.85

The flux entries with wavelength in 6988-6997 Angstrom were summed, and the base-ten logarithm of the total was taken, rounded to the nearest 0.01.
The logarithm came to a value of 2.63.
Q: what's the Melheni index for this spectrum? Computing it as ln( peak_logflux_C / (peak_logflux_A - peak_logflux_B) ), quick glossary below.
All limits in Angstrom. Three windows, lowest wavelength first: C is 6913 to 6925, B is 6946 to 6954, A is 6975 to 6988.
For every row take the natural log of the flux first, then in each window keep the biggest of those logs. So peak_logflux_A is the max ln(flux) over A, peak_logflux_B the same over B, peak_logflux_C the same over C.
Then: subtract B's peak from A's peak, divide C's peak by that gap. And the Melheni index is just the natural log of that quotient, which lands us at 6.1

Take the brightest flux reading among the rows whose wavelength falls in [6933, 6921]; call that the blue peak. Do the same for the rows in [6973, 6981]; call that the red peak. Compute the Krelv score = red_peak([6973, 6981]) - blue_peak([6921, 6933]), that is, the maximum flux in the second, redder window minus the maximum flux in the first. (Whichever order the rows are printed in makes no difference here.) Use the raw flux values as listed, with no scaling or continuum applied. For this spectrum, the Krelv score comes -2.9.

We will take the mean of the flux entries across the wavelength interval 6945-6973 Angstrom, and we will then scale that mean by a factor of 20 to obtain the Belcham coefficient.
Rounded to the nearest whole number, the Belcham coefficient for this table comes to 1449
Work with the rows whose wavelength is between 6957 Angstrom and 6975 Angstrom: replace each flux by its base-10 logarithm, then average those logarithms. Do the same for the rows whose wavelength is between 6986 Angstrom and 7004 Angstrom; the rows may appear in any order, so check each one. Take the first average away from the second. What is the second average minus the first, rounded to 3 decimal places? -0.009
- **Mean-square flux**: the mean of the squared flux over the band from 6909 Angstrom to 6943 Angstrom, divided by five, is 1059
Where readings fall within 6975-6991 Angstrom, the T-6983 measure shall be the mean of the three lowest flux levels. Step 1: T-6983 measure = 68.7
